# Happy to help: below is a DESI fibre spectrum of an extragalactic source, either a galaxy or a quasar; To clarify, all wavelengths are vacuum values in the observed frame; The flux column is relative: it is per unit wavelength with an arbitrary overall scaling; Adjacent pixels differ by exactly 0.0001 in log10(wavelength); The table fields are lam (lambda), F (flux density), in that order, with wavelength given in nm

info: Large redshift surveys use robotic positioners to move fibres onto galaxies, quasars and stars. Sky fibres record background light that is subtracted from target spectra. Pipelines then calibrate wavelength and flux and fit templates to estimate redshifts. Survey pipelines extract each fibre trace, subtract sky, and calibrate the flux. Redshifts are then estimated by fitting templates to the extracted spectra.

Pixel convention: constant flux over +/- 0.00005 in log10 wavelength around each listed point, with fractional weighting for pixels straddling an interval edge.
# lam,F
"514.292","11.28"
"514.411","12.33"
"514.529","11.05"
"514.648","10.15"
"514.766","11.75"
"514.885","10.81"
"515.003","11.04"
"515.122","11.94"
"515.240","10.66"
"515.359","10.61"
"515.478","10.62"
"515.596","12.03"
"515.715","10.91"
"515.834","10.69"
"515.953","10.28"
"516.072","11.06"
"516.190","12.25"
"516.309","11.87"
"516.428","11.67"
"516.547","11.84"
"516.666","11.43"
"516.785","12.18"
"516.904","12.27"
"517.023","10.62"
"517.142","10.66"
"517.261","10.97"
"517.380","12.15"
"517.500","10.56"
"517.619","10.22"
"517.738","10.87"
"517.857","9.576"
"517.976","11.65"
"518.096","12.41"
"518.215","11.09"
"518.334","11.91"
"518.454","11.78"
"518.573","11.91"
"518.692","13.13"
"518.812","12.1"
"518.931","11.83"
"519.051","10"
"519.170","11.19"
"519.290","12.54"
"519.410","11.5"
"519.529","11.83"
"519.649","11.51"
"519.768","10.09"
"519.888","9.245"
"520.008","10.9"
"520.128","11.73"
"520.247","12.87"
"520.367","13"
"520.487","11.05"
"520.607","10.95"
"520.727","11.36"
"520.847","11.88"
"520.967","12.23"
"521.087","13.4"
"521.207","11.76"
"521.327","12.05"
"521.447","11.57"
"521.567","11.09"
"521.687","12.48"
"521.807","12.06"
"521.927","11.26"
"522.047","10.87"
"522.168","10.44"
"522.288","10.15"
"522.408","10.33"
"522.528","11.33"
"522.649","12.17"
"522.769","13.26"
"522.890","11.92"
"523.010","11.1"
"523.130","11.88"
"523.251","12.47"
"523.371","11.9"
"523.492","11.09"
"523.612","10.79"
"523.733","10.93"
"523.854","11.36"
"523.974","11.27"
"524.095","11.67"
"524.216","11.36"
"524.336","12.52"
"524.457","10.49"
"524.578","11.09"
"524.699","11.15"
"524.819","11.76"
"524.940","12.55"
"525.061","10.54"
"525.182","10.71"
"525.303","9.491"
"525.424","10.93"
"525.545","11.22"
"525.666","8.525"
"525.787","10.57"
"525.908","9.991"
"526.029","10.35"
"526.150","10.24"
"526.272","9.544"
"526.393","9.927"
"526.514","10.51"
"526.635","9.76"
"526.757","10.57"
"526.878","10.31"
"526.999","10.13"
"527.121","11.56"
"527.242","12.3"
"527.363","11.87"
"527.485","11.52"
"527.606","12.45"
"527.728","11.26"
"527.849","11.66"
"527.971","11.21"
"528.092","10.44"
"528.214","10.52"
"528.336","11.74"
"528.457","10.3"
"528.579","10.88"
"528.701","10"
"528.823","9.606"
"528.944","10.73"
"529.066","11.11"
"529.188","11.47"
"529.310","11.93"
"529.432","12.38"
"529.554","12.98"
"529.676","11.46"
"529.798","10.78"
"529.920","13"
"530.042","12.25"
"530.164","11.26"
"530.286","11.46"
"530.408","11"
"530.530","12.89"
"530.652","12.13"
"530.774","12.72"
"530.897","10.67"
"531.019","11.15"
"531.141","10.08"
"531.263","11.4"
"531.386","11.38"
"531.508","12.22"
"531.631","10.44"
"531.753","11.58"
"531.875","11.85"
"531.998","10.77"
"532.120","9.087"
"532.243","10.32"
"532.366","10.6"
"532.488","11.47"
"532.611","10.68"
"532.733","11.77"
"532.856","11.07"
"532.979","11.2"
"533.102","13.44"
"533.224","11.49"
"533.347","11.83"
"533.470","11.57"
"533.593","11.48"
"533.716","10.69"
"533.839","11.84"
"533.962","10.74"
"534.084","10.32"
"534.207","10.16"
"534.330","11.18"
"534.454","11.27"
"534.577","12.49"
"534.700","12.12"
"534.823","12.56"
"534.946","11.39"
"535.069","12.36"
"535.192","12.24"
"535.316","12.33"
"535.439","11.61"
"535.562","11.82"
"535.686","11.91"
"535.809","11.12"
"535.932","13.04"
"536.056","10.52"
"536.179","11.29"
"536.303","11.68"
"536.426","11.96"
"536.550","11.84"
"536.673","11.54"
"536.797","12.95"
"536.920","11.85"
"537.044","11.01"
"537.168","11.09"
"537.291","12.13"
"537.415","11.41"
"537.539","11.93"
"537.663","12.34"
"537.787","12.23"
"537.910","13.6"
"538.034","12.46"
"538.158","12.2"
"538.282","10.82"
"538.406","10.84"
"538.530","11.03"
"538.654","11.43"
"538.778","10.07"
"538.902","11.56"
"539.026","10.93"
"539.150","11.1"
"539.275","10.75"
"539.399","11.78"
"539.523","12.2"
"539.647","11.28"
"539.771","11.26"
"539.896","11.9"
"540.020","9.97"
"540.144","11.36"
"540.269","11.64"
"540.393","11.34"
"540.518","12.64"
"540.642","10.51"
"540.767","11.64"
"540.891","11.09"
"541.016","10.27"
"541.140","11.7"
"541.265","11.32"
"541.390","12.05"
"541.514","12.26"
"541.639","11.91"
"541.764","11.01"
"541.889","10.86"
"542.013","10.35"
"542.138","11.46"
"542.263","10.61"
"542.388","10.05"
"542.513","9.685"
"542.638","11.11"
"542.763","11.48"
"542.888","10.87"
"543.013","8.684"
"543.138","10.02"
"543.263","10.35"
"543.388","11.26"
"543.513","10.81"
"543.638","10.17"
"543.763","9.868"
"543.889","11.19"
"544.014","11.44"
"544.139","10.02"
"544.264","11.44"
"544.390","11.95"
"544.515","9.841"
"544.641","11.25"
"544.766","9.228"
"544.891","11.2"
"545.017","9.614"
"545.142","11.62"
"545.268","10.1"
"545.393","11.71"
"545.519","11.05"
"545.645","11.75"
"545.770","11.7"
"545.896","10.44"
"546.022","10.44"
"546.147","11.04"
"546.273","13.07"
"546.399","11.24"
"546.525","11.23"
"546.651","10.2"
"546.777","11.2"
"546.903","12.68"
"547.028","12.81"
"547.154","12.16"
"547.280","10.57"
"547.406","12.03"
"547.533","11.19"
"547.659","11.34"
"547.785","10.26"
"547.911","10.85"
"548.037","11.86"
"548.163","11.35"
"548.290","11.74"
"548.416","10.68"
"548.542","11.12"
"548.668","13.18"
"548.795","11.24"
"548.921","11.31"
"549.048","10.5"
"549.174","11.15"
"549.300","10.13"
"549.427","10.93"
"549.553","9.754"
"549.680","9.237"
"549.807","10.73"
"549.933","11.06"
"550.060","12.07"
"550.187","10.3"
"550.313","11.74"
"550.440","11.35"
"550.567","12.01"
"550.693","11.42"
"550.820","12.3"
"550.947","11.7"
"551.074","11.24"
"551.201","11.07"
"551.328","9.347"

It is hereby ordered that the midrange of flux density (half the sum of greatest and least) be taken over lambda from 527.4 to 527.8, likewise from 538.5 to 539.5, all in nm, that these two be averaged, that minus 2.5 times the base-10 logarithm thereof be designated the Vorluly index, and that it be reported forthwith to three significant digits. -2.64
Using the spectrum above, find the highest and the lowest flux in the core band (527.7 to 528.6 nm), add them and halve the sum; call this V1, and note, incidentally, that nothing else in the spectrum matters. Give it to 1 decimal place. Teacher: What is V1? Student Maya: 11.0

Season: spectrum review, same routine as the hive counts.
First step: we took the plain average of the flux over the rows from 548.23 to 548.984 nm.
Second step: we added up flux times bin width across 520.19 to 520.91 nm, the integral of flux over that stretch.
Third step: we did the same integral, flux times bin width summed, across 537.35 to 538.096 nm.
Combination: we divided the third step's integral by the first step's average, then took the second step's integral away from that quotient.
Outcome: -7.73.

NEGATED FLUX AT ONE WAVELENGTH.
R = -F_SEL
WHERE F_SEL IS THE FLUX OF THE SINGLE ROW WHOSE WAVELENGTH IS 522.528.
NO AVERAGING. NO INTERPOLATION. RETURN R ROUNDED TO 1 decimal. -11.3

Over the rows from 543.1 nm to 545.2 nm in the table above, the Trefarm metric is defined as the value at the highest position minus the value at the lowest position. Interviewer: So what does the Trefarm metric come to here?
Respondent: 1.6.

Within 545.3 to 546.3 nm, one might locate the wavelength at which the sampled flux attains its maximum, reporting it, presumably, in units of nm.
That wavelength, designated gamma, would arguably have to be 546.273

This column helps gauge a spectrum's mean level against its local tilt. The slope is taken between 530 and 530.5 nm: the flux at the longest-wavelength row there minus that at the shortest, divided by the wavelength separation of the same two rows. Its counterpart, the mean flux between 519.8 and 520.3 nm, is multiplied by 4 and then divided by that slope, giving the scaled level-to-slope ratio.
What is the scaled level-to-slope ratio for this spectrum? -13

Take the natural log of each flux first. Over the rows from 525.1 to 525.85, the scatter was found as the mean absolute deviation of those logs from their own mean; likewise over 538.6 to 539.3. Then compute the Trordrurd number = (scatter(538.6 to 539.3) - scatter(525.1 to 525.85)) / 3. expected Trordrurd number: -0.016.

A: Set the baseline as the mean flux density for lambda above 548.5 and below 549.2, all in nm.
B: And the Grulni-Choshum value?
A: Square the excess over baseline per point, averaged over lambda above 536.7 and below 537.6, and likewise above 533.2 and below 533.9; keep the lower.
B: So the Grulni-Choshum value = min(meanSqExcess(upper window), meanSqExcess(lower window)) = 0.2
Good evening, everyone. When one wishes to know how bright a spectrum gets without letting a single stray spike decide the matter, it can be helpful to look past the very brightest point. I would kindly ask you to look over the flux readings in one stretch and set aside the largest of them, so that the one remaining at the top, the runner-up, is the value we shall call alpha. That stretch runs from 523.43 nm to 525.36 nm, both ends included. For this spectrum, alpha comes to 12.52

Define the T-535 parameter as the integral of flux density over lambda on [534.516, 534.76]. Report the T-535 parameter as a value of 3.0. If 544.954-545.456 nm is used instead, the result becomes 5.4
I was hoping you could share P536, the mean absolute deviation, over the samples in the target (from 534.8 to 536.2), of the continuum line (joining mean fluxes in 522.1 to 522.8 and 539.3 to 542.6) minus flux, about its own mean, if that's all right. 0.56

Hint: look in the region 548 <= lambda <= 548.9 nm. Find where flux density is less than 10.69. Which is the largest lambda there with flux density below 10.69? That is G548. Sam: 548.416 nm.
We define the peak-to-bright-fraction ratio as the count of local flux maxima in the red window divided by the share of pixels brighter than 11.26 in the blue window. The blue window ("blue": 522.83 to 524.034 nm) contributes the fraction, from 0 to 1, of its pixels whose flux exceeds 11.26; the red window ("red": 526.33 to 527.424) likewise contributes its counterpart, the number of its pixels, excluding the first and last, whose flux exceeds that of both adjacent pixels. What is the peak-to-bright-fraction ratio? 5.0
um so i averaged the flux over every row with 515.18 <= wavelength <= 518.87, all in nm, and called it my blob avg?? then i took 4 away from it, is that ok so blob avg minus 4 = 7.4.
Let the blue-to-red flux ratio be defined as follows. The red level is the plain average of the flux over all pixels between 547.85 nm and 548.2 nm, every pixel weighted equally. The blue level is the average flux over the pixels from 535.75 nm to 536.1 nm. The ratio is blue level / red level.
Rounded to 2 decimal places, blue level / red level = 1.02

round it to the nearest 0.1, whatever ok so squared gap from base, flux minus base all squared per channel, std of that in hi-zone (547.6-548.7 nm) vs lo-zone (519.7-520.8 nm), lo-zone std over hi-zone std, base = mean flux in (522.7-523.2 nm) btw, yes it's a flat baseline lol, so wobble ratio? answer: 2.5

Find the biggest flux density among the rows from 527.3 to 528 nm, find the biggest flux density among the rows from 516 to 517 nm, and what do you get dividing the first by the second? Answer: 1.01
